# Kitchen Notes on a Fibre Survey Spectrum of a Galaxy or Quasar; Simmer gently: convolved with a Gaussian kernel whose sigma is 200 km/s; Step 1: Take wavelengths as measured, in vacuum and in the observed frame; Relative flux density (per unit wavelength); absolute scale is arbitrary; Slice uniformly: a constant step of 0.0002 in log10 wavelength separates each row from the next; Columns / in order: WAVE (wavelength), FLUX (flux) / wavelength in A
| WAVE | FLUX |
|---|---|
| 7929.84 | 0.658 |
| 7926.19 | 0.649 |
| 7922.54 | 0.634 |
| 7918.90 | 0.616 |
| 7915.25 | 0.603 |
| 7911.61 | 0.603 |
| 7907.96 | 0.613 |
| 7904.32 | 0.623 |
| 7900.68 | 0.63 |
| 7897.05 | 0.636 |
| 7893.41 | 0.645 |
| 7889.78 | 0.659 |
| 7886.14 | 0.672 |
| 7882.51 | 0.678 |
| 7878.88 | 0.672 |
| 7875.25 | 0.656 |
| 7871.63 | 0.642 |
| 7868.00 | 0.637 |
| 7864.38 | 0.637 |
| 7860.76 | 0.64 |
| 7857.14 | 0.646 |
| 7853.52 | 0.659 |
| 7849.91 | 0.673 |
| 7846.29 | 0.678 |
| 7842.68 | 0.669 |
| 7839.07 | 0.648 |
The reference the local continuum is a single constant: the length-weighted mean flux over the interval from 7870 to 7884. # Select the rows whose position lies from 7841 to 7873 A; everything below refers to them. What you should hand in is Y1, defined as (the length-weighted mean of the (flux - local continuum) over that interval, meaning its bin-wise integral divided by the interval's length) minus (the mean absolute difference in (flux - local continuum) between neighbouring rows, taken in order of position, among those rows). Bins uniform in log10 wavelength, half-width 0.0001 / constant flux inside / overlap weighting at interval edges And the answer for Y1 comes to -0.015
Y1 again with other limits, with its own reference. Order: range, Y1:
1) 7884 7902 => -0.023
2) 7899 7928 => -0.051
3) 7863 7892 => -0.014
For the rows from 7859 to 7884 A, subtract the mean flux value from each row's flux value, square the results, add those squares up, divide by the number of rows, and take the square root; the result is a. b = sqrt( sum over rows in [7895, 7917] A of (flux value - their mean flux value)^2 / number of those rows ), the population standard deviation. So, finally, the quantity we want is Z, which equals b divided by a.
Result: 0.80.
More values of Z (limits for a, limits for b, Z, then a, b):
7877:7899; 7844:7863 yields 0.96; 0.0153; 0.0147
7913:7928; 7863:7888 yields 0.95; 0.0175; 0.0165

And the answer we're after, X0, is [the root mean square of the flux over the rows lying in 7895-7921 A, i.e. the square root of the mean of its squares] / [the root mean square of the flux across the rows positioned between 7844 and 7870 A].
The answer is 0.95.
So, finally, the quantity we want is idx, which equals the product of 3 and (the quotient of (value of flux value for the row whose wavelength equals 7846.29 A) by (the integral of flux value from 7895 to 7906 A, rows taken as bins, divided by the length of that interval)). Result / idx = 3.23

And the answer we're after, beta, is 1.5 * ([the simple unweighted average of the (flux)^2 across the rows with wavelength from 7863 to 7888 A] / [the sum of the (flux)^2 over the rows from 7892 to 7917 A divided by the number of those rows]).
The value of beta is 1.67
